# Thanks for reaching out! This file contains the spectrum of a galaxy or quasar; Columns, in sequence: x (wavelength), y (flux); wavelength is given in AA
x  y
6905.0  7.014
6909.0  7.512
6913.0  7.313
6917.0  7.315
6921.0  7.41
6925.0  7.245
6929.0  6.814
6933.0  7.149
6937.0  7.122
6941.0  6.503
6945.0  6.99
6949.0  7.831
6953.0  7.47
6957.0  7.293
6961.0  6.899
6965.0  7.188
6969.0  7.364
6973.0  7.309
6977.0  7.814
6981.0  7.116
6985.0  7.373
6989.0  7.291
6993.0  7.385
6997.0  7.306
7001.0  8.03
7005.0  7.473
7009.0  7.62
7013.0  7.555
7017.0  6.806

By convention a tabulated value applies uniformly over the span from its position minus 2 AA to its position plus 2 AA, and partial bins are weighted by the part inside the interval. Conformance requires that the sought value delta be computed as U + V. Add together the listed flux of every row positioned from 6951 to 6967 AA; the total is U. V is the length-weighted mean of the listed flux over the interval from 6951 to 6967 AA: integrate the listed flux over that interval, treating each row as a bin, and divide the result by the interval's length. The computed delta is 36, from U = 29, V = 7.2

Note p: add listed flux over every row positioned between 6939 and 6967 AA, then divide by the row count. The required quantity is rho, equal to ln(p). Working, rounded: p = 7.2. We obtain 1.97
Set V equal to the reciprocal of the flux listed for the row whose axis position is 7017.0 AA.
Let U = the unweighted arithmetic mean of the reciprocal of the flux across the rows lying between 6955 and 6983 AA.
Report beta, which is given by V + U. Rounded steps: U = 0.137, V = 0.147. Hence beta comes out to 0.284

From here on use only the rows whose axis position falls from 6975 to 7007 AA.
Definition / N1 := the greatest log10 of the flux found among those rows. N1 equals 0.905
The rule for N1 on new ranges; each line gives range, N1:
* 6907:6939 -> 0.876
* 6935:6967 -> 0.894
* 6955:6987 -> 0.893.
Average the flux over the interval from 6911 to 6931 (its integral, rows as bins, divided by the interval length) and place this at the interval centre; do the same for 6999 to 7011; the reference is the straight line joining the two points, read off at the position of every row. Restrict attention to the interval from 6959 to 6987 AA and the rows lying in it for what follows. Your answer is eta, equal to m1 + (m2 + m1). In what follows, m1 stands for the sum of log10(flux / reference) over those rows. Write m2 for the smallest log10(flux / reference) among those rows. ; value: -0.22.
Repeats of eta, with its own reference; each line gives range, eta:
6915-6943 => -0.22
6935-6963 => -0.25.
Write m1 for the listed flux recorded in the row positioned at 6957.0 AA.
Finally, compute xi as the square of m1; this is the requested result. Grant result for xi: 53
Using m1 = 7.293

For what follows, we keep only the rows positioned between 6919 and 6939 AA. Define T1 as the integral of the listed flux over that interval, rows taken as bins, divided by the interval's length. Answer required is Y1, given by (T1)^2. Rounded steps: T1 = 7.1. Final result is 51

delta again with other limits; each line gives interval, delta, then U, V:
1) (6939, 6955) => 36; 29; 7.2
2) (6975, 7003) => 60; 52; 7.5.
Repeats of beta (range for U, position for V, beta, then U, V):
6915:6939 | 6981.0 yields 0.280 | 0.139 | 0.141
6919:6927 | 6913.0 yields 0.273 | 0.136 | 0.137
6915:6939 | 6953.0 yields 0.273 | 0.139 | 0.134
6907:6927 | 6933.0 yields 0.276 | 0.136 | 0.140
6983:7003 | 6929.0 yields 0.281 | 0.134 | 0.147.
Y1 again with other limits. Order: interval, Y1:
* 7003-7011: 57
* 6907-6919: 54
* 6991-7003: 57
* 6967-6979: 56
